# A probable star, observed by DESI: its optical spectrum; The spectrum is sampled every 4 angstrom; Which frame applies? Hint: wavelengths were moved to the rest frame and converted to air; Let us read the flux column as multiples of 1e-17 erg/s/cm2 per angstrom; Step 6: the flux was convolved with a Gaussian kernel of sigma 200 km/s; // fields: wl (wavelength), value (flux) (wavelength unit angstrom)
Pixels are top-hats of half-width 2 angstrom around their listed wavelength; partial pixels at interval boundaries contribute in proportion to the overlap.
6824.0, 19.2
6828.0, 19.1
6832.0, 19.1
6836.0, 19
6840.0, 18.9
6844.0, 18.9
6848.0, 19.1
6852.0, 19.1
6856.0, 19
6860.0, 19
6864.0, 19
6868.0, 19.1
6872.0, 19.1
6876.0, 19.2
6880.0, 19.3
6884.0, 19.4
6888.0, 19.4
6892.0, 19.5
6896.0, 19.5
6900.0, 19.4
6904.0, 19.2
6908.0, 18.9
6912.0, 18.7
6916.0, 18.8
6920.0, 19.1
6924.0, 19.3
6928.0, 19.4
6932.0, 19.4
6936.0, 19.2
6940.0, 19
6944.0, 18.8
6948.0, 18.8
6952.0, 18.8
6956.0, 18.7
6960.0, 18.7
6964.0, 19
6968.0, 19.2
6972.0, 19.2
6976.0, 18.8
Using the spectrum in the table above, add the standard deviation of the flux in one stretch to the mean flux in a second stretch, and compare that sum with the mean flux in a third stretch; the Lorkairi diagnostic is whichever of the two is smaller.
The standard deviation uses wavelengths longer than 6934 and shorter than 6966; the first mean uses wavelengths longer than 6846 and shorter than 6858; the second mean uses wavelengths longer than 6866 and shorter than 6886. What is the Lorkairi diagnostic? 19.22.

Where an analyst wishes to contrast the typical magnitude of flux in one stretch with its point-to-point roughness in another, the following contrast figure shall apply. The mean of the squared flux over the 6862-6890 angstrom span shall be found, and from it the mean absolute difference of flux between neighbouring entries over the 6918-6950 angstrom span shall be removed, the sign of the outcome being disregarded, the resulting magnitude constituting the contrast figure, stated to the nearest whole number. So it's 369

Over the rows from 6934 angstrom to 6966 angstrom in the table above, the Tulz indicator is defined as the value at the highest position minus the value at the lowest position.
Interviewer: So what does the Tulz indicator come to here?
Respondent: -0.2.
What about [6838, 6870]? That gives 0.2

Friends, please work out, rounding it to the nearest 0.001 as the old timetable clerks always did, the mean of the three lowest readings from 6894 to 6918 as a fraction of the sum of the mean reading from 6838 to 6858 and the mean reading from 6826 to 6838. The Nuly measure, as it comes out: 0.494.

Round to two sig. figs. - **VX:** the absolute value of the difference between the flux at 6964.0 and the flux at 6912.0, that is 0.30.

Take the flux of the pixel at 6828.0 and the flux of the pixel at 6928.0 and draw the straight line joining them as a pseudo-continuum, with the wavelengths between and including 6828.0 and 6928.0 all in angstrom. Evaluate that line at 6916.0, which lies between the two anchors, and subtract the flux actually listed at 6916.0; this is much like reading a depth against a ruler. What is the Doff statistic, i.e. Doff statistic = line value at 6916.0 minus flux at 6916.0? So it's 0.56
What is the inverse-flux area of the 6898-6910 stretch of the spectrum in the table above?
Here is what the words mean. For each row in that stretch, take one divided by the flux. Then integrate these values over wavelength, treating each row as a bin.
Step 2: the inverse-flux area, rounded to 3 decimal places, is 0.626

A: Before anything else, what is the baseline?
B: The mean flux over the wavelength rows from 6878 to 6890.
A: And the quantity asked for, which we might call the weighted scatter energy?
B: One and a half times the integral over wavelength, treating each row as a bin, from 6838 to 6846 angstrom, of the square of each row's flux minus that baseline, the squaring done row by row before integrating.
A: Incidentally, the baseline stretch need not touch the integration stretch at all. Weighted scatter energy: 2.6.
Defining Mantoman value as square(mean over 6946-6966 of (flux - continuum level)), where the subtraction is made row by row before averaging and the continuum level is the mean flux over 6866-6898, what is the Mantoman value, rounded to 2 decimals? 0.26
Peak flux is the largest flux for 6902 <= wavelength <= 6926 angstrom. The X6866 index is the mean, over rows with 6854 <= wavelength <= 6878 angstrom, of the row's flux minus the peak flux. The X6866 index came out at -0.23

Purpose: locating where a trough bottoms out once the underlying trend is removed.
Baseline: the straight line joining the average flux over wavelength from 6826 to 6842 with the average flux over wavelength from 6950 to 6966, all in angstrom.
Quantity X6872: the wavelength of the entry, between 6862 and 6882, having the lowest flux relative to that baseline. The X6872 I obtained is 6864.0 angstrom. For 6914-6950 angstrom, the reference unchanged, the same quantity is 6916.0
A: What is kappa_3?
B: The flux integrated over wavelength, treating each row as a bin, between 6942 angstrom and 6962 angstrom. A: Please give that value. 375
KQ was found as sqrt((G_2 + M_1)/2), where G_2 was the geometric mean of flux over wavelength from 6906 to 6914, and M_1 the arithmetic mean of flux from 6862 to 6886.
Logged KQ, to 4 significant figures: 4.358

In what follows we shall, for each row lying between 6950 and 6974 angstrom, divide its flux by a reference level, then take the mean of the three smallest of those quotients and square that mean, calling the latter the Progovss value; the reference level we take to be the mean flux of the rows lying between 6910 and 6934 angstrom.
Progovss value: 0.960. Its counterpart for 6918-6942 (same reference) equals 0.998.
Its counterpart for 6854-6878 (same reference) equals 0.988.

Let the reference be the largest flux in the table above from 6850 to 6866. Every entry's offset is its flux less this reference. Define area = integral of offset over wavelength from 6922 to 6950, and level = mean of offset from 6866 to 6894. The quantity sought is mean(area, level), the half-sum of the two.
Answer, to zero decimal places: 0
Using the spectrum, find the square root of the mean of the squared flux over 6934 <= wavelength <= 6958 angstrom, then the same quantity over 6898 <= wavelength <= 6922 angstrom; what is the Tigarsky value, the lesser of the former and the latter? 18.9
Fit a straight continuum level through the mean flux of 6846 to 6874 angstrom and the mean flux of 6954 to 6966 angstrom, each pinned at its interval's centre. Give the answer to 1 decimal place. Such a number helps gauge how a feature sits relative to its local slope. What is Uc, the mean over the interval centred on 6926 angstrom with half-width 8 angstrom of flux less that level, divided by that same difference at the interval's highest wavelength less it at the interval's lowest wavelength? 1.2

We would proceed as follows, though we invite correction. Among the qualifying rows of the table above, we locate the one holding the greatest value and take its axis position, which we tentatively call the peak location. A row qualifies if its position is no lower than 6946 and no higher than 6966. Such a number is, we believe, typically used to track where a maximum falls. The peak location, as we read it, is 6964.0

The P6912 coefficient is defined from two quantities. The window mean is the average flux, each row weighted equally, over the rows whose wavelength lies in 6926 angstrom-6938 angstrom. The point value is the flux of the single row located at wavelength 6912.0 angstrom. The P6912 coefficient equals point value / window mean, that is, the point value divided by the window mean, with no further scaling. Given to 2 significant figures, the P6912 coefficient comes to 0.97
